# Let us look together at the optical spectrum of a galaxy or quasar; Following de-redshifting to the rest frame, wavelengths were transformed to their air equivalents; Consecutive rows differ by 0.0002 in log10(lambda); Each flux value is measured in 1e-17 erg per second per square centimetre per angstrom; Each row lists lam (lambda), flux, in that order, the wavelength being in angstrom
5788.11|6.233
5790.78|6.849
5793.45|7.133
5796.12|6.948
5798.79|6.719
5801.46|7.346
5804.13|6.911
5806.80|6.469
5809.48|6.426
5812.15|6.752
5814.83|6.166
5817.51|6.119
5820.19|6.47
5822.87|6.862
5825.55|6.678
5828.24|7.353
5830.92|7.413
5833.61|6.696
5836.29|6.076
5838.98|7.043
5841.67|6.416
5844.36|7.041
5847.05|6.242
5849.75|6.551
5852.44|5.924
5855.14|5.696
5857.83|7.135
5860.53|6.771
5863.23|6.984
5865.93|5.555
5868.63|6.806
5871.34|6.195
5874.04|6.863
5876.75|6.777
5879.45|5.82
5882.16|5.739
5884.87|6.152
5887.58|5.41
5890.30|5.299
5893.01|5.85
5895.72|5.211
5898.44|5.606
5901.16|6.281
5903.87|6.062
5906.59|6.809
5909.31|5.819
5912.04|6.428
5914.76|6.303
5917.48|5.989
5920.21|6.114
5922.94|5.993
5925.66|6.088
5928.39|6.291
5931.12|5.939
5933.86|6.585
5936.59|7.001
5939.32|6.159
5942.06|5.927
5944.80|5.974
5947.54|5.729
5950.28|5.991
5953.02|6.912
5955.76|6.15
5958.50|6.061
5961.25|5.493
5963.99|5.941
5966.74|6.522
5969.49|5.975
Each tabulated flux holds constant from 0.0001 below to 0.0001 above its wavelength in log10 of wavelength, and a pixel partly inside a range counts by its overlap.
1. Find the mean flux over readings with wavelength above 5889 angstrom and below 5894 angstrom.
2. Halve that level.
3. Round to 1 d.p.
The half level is 2.8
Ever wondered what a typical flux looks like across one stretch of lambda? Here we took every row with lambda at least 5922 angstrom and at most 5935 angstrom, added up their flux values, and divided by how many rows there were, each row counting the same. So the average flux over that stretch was 6.18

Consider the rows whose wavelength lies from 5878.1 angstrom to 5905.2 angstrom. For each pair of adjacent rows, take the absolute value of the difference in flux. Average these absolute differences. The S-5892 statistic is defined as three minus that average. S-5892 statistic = 2.57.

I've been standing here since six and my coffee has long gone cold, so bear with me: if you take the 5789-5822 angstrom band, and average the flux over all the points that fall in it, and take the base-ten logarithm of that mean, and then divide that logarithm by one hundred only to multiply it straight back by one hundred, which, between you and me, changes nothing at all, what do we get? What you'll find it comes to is 0.83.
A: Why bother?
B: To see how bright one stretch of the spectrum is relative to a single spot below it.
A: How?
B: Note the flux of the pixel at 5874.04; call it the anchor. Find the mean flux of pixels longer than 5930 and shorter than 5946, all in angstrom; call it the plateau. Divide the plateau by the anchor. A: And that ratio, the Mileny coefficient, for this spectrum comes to 0.91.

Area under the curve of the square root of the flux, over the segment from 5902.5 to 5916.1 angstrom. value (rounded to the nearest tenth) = 34.1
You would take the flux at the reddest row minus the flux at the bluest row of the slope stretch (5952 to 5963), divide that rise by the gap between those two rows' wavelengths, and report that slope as -0.17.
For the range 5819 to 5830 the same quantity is 0.11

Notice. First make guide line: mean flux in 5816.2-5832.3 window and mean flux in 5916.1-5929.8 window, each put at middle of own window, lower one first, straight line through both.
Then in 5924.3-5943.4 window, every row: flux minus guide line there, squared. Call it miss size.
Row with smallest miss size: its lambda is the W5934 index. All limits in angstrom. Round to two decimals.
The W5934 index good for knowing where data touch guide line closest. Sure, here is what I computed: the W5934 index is 5925.66 angstrom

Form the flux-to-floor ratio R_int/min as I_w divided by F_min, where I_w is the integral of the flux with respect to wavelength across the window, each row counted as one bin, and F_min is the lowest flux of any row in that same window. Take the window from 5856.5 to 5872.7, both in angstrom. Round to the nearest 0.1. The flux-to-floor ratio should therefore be 19.2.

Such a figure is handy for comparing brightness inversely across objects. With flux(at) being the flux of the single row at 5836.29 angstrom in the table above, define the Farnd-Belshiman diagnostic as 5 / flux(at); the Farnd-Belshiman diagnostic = 0.82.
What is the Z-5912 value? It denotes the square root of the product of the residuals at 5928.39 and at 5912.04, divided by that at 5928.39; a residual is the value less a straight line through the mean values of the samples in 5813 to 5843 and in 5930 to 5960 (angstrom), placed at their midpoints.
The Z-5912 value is 3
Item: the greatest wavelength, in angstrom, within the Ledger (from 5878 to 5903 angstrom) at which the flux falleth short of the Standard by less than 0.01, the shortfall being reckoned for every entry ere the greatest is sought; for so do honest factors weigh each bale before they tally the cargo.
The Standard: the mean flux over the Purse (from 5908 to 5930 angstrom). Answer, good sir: 5901.16 angstrom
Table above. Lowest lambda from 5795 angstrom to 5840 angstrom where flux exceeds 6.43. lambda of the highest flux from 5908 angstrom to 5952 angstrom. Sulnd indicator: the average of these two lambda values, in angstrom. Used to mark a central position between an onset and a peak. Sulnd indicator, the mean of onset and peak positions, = 5866.4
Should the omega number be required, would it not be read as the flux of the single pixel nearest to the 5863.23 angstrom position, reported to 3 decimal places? 6.984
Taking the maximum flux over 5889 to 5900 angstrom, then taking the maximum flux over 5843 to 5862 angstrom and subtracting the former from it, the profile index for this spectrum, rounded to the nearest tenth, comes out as 1.3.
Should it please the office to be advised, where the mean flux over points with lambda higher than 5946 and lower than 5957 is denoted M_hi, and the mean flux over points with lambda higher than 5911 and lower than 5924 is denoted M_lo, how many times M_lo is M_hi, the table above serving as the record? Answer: 1.00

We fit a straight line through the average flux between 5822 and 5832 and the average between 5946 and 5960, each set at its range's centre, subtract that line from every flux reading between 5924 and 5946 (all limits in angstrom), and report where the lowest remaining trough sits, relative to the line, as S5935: 5931.12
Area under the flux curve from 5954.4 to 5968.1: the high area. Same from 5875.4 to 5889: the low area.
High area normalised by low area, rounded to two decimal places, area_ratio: 1.02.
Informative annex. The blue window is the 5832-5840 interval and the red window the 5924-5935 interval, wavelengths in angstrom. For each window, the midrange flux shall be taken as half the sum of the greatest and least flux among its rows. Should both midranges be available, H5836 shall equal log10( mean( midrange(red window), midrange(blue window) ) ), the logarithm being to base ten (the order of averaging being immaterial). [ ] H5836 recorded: 0.81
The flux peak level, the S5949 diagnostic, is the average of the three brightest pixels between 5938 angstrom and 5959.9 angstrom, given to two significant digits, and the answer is 6.4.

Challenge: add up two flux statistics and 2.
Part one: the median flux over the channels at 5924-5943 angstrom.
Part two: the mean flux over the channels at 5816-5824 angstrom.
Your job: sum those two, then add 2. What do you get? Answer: 14.6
